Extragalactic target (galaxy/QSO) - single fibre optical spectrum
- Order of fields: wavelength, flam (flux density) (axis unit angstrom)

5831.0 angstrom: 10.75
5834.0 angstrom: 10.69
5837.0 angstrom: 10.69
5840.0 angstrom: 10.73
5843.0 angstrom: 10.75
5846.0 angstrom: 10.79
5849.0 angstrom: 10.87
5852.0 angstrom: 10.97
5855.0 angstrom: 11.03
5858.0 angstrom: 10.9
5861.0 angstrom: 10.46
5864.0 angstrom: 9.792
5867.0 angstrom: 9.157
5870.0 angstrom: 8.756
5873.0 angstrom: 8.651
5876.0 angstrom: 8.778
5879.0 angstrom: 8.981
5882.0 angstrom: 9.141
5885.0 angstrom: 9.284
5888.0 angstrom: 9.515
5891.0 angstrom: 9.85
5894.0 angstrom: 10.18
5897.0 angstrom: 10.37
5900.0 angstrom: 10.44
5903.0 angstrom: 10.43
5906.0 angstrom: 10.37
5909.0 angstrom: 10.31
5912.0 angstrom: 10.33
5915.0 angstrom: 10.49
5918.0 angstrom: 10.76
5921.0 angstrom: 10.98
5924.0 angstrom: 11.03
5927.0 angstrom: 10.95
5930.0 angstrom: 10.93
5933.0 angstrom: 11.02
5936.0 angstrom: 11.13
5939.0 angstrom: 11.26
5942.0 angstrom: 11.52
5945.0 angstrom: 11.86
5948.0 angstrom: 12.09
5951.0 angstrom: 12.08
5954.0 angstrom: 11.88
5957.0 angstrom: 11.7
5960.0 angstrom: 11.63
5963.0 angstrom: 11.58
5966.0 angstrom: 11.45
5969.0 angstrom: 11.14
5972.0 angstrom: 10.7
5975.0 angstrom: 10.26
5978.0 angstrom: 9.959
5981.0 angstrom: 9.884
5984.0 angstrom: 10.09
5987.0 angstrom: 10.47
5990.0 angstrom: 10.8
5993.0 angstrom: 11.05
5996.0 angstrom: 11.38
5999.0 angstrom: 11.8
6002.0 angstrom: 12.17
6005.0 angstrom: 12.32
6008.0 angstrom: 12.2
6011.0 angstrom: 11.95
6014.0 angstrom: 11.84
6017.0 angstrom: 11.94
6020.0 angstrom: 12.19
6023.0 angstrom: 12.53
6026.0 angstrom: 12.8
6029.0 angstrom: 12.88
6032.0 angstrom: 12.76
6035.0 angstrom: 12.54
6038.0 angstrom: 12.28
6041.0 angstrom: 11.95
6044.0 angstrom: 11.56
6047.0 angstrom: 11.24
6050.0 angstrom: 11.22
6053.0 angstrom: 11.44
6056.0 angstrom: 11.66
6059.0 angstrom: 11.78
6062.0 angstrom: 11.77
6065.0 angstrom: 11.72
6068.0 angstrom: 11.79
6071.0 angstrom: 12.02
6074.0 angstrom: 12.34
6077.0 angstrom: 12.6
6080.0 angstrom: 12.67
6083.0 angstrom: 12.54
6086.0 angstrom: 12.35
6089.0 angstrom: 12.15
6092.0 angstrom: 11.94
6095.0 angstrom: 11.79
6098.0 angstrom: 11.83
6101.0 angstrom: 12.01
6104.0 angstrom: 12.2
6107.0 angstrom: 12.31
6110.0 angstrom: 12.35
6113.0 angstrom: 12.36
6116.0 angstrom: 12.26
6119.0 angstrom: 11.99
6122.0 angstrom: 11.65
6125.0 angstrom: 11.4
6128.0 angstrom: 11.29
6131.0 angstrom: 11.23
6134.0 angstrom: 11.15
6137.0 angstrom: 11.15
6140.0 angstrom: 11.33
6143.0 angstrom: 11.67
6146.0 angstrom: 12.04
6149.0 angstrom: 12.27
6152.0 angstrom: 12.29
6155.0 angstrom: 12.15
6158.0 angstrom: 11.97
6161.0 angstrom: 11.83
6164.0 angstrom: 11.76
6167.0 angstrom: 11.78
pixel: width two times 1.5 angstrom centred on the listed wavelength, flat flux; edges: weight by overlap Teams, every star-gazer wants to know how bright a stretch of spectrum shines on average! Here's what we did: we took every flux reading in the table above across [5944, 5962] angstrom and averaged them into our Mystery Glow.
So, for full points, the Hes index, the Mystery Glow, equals 11.9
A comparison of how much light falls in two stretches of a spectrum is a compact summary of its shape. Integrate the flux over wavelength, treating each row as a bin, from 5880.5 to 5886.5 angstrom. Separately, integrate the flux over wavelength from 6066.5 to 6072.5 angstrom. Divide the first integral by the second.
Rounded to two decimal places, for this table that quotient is 0.77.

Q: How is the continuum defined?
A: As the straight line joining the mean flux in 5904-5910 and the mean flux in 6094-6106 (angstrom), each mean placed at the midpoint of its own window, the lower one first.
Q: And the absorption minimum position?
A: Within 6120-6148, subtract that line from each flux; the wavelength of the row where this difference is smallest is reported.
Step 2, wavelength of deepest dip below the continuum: 6137.0 angstrom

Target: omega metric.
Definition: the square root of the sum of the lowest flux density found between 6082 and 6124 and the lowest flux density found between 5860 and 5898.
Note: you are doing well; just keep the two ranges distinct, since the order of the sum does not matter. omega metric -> 4.51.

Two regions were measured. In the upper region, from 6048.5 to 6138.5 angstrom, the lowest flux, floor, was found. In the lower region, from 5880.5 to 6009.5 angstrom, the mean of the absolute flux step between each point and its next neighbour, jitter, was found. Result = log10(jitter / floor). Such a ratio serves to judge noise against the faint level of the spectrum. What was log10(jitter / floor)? -1.76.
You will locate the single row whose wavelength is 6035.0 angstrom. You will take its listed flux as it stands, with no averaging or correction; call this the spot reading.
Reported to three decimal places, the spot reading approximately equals 12.540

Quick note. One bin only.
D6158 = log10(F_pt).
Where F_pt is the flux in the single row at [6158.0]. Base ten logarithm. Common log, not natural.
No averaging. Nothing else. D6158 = 1.08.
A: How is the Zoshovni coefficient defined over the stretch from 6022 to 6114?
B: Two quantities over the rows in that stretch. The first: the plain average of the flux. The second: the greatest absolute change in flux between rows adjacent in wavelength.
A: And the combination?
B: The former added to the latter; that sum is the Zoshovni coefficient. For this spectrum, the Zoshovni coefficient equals 12.5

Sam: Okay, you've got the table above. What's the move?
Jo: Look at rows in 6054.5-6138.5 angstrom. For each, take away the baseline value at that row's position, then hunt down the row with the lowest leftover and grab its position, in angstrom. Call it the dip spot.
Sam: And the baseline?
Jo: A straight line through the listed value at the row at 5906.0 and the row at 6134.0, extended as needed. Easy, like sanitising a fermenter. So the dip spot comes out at 6137.0 angstrom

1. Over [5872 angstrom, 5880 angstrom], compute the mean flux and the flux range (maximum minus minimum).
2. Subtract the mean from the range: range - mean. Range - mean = -8.5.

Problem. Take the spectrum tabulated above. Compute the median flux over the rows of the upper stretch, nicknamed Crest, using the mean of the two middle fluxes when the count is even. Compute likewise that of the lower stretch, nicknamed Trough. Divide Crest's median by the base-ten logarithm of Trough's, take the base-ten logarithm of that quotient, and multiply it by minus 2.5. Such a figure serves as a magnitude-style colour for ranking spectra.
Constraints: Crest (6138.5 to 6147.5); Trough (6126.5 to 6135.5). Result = -2.61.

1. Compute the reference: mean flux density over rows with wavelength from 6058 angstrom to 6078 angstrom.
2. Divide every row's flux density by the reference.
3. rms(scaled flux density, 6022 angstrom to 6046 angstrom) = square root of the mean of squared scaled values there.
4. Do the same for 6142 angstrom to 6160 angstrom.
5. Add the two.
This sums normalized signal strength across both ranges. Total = 2.04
